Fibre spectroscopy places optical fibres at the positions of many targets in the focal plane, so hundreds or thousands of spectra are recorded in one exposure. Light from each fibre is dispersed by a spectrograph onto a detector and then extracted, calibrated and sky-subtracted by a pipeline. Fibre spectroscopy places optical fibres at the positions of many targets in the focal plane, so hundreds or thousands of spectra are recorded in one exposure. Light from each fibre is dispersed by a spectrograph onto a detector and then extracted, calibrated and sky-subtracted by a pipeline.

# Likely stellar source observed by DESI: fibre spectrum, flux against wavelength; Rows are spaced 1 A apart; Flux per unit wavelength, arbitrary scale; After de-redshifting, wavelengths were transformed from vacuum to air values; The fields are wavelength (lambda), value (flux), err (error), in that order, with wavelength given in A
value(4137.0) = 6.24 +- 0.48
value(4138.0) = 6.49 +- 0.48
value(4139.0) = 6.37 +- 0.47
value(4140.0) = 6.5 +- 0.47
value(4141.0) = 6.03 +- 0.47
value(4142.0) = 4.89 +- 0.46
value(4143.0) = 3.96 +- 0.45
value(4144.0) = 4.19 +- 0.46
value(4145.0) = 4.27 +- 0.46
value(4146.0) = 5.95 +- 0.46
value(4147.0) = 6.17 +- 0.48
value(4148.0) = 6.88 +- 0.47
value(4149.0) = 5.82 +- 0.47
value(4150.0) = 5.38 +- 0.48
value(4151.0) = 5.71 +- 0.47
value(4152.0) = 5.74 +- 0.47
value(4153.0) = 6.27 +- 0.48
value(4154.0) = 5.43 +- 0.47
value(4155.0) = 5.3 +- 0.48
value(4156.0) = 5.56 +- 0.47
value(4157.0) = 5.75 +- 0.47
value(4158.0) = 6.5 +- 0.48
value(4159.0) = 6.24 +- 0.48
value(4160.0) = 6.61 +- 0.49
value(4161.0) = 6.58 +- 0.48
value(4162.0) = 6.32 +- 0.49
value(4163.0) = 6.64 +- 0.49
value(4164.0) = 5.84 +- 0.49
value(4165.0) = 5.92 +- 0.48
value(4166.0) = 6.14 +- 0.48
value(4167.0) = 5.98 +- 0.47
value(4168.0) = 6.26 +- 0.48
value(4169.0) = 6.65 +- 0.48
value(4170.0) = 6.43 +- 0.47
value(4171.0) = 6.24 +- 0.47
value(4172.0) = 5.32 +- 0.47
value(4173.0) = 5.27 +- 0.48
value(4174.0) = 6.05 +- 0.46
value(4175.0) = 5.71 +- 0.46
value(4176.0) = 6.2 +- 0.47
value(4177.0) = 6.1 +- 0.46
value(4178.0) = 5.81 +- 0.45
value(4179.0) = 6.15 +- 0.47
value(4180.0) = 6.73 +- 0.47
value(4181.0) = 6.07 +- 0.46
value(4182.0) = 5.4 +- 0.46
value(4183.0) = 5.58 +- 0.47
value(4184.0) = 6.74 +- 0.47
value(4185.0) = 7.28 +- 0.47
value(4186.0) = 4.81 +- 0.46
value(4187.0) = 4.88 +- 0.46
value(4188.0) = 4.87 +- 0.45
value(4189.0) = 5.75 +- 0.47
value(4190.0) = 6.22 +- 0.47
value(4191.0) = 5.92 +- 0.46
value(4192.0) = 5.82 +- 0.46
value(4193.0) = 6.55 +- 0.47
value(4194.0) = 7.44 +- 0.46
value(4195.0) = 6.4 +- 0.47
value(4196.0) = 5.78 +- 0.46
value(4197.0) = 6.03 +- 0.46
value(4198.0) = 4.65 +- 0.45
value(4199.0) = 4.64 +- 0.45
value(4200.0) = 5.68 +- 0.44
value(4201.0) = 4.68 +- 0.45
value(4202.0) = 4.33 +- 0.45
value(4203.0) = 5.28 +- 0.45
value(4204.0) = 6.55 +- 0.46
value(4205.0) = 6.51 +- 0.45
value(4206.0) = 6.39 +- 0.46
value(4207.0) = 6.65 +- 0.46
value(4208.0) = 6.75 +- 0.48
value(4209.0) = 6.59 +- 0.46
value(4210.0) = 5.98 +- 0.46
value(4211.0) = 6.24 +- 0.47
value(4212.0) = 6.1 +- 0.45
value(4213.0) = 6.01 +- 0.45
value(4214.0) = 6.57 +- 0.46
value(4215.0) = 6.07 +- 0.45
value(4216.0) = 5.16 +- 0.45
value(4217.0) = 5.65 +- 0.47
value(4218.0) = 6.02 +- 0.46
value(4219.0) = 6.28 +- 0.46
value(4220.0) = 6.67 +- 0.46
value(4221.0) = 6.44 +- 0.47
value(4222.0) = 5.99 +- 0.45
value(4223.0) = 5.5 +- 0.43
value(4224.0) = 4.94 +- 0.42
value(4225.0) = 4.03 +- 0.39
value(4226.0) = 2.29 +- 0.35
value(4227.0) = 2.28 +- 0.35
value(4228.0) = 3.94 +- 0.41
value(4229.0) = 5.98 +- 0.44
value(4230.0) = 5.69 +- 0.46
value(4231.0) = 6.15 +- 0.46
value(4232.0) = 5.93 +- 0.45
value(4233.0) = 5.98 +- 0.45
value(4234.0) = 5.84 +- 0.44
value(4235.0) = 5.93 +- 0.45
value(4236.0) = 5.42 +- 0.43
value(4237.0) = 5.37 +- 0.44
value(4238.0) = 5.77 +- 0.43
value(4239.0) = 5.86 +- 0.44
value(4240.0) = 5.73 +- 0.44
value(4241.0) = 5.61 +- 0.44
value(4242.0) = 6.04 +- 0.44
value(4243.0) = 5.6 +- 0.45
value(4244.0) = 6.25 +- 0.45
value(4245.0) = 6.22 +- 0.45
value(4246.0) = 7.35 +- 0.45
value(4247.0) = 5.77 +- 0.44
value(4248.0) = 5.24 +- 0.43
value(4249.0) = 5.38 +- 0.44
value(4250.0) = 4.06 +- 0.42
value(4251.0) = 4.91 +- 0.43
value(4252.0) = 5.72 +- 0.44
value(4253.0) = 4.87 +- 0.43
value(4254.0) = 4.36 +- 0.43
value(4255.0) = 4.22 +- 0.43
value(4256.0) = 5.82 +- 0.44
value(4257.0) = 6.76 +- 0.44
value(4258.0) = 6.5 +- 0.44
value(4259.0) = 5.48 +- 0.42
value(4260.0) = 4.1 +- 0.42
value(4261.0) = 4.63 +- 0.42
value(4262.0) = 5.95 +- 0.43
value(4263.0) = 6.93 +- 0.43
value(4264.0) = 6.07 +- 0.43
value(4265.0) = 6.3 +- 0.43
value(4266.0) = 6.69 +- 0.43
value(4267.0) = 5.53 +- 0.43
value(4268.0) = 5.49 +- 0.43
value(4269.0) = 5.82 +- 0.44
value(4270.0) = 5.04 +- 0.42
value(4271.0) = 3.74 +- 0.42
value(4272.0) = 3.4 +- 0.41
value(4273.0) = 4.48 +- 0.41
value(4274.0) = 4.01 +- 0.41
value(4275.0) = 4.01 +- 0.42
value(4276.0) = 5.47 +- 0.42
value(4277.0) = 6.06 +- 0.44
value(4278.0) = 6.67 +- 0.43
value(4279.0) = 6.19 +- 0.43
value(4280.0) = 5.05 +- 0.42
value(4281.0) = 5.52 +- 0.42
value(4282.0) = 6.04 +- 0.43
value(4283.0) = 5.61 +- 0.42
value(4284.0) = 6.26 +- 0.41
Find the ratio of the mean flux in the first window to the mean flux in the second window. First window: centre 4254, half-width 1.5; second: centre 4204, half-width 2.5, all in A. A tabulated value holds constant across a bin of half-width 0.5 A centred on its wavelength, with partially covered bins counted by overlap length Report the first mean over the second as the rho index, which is 0.77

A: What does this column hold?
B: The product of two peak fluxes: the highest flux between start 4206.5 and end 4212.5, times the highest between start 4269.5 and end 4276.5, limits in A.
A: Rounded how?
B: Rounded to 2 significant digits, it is 37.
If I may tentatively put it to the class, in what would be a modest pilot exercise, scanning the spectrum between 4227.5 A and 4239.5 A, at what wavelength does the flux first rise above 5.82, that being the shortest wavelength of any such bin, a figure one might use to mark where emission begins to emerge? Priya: 4229.0 A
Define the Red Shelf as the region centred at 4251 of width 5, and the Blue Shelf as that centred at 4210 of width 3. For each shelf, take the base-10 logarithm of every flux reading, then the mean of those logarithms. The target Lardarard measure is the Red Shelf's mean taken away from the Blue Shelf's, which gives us 0.102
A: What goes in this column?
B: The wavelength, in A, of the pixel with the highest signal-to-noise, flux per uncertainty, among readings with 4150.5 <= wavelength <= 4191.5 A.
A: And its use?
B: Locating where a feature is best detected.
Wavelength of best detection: 4185.0 A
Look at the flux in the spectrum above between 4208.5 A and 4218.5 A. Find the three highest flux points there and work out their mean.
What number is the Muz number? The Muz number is 6.5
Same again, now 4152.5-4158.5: 6.2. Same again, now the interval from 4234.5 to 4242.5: 5.9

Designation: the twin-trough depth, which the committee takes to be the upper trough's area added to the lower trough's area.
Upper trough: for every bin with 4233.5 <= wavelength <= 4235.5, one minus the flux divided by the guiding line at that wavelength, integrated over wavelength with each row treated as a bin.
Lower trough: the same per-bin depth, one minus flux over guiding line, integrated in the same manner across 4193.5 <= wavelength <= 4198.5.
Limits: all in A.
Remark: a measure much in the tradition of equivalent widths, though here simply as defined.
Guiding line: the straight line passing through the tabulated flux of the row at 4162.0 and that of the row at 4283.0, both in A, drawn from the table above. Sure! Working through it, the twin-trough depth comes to 0.1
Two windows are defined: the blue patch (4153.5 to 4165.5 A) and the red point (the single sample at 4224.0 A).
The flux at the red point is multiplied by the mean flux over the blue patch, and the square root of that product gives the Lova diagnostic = 5.5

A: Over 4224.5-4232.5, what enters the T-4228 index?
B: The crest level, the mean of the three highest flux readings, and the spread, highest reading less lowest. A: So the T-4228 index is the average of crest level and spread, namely 4.9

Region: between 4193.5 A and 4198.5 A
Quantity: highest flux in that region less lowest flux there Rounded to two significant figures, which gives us 2.8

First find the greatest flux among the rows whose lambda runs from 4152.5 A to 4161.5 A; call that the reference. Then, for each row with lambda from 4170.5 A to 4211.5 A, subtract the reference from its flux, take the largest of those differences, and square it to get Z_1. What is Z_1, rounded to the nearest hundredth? 0.69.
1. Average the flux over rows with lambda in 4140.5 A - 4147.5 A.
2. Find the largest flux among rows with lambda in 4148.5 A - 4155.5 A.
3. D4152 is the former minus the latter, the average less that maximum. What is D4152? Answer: -1.2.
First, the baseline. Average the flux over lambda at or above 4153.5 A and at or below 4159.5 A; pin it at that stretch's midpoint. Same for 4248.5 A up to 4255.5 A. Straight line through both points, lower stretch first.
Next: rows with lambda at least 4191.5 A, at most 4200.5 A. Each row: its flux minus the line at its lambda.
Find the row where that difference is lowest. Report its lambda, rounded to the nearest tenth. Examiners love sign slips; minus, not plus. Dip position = 4198.0 A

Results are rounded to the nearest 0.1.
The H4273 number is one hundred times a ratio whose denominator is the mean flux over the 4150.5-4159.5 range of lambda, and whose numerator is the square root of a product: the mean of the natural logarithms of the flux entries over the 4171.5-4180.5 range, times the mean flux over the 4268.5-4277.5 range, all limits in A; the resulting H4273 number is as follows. 49.4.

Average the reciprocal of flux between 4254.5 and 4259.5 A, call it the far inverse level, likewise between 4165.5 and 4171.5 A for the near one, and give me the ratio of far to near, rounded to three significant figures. 1.12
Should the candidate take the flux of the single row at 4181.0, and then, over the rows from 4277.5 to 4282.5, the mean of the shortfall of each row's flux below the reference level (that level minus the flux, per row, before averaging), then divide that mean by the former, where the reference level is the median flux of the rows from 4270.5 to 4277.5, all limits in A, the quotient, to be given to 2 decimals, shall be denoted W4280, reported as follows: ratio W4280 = -0.31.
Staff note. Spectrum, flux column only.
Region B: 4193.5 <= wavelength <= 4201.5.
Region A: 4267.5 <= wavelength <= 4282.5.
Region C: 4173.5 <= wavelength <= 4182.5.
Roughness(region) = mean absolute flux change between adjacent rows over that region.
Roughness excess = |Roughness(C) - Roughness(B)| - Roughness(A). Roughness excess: -0.35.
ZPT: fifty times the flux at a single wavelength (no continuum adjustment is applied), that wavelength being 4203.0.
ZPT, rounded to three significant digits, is 264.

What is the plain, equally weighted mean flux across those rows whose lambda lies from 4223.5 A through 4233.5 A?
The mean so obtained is 4.7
